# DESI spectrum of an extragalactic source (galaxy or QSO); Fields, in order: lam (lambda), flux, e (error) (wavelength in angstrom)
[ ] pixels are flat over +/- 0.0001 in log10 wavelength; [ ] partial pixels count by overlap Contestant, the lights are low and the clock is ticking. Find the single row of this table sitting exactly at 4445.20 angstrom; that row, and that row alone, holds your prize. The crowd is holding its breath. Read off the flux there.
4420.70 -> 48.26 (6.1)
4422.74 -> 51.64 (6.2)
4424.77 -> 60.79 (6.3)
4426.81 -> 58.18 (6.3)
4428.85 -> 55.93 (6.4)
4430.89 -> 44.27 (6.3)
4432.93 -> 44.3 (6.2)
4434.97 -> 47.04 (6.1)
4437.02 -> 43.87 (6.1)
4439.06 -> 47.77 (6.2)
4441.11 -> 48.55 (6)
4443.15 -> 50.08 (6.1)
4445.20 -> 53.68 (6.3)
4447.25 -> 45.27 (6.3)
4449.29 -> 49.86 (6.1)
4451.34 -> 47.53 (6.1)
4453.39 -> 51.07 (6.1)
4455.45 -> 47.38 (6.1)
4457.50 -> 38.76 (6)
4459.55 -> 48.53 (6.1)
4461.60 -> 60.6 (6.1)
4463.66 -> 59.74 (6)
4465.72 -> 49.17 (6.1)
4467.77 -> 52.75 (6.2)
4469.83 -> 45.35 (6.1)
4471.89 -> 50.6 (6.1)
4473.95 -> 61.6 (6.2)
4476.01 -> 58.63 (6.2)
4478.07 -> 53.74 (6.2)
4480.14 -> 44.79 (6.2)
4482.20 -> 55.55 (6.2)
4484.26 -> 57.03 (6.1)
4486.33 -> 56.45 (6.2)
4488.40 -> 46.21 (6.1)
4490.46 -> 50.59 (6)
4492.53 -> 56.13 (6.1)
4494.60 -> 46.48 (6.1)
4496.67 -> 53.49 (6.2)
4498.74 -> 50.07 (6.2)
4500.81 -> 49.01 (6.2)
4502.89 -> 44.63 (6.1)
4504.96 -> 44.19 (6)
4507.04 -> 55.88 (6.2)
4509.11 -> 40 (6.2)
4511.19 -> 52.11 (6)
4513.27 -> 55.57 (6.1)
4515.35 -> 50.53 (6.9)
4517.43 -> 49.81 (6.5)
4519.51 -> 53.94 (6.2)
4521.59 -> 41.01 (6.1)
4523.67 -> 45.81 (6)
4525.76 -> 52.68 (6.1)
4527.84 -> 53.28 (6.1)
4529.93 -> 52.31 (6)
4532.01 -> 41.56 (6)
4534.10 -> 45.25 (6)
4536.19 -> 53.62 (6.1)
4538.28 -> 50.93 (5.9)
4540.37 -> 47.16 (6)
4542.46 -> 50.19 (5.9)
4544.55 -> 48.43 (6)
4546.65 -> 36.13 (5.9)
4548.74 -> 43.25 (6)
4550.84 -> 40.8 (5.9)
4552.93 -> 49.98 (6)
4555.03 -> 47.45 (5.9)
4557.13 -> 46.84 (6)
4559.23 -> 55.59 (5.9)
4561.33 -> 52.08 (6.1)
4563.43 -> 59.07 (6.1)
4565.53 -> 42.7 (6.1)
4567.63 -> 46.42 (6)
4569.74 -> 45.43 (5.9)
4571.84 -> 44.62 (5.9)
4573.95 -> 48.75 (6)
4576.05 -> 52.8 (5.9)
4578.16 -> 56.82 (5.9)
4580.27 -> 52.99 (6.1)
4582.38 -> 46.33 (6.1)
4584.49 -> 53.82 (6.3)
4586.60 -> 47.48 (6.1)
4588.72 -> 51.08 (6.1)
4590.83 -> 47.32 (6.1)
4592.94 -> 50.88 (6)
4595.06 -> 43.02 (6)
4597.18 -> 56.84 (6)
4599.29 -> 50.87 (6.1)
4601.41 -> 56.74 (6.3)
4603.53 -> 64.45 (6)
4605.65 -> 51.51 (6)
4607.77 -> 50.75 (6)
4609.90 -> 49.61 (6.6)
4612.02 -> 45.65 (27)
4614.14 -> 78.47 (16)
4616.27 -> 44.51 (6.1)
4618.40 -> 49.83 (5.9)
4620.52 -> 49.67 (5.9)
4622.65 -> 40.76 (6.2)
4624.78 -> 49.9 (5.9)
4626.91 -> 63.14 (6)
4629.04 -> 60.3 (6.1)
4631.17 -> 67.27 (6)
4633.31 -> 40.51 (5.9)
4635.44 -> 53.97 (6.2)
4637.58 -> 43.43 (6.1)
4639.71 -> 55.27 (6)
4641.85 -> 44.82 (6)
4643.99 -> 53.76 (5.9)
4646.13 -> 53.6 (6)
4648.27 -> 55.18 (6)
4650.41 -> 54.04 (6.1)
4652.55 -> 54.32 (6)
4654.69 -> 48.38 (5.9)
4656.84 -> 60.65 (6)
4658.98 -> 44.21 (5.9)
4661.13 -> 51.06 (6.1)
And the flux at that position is 53.68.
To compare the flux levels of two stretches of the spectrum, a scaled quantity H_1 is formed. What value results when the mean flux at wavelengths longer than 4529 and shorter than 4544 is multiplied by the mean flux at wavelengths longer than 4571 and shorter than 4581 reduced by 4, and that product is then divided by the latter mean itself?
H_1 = 44.9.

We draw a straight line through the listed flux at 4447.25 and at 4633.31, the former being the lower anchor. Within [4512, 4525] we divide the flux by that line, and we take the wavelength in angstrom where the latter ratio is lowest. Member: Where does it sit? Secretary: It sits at 4521.59 angstrom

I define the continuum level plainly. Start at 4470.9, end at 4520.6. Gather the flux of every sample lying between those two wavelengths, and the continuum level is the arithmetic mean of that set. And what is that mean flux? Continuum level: 52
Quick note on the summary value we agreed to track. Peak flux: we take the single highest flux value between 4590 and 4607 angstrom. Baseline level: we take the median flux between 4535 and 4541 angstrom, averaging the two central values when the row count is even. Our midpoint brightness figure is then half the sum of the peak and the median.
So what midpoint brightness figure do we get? 57.7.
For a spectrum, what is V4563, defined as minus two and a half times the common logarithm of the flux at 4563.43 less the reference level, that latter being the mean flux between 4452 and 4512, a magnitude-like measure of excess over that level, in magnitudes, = -2.3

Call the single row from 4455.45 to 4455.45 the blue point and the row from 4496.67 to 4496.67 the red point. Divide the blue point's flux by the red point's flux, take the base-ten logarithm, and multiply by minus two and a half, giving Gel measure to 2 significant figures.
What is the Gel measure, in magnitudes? 0.13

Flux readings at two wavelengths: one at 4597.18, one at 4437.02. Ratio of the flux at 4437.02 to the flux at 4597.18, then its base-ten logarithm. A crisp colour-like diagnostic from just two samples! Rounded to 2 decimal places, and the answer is -0.11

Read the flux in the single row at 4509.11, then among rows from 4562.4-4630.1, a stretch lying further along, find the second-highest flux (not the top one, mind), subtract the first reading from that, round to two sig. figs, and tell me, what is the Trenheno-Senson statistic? 24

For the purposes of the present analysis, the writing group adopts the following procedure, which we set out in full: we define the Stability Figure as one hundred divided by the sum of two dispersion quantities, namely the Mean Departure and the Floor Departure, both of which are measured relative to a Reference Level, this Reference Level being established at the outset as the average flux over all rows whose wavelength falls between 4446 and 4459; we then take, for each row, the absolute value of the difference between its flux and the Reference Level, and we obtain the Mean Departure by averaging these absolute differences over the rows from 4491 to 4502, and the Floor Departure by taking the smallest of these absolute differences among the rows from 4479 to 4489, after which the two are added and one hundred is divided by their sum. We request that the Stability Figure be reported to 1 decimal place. 20.4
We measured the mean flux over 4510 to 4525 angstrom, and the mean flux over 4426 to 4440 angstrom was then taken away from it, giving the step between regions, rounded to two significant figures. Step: 1.1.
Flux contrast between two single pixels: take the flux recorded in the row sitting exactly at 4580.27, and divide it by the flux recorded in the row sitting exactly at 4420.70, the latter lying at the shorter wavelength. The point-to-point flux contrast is 1.10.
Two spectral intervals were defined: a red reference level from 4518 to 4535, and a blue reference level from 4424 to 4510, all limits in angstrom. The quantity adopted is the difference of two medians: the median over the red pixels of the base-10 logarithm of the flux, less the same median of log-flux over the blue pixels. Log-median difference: -0.01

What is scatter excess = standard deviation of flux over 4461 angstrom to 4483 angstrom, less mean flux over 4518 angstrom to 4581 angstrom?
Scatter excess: -43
